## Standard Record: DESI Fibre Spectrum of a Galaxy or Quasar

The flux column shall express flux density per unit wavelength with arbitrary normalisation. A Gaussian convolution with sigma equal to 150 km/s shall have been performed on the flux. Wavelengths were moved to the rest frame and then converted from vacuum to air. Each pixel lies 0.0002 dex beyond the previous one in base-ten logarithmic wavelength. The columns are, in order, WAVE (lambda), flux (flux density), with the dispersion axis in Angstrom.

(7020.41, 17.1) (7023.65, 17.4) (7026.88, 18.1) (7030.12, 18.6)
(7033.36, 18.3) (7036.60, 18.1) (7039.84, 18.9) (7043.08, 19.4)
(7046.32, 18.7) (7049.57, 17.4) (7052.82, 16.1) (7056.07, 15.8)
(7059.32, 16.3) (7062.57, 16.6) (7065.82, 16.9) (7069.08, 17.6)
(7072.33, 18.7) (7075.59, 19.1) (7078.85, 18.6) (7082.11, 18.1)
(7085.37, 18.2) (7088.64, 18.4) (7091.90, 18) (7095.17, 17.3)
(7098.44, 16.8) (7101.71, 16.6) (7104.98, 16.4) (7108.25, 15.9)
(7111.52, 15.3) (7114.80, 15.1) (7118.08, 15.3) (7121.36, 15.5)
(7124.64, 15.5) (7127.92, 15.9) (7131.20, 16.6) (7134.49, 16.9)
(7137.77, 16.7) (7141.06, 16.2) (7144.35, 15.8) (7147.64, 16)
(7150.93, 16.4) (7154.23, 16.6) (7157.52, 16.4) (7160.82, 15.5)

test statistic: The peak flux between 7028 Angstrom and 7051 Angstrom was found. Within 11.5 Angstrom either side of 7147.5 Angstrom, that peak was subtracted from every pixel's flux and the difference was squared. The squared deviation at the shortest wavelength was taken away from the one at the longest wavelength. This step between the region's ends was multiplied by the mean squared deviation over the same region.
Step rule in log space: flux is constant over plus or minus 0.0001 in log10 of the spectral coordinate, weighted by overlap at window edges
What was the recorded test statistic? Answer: 17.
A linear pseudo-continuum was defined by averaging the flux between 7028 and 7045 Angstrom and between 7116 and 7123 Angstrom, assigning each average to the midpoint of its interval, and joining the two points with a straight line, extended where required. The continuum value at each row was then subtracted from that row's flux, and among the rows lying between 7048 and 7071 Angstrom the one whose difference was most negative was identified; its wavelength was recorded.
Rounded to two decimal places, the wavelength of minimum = 7056.07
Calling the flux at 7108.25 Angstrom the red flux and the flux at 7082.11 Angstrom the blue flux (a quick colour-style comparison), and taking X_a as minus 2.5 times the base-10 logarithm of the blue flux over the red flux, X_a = -0.14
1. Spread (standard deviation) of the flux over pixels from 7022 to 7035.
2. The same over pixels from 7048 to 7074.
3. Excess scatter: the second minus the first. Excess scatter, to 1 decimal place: 0.4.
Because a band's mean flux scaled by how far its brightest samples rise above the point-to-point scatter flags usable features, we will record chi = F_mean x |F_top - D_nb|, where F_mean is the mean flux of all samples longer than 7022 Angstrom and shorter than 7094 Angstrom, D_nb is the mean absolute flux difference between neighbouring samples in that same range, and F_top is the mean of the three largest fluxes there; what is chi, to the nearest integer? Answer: 332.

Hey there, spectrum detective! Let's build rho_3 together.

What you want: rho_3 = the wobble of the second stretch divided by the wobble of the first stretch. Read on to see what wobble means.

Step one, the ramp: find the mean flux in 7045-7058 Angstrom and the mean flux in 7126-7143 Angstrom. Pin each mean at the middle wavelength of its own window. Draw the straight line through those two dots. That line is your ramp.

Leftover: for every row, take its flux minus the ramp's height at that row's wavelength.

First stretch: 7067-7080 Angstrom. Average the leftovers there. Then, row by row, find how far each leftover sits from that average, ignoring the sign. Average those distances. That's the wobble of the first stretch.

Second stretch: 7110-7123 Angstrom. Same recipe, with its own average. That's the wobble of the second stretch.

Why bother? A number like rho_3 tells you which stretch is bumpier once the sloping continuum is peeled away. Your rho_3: 0.26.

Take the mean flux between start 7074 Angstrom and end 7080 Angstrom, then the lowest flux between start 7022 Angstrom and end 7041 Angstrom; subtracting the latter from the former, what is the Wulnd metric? 1.5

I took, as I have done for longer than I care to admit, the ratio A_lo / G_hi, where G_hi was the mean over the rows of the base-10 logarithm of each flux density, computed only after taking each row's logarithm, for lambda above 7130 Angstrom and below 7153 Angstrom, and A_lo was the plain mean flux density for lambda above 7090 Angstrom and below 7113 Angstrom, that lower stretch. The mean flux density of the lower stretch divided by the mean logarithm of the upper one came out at 13.7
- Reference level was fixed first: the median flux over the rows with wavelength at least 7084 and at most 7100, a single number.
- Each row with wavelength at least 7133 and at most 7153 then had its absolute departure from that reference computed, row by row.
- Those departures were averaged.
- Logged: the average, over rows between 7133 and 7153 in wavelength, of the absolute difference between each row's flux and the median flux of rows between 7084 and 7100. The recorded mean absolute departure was 1.7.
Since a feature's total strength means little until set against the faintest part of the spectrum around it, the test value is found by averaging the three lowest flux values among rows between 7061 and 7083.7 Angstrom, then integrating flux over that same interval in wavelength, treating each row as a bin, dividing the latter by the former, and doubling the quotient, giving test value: 48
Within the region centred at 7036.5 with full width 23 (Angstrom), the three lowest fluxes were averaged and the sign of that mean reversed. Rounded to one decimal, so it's -18.2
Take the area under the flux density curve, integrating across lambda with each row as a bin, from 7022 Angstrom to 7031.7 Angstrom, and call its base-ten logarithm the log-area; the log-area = 2.243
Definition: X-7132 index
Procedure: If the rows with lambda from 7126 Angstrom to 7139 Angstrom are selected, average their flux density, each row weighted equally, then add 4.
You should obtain 20.5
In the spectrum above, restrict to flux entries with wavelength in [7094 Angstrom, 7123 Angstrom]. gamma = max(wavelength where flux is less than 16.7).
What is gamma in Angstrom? 7121.36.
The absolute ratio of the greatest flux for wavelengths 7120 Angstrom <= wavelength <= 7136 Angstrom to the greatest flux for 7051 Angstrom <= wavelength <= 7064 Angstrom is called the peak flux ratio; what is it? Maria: 1.02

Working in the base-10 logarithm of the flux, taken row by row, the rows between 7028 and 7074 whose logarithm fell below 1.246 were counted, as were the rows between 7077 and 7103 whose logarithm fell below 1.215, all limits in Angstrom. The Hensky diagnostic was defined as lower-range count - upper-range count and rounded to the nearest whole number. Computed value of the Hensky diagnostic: 7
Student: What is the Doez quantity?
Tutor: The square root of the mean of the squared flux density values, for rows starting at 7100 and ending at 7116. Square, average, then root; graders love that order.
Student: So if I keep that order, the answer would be 15.9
